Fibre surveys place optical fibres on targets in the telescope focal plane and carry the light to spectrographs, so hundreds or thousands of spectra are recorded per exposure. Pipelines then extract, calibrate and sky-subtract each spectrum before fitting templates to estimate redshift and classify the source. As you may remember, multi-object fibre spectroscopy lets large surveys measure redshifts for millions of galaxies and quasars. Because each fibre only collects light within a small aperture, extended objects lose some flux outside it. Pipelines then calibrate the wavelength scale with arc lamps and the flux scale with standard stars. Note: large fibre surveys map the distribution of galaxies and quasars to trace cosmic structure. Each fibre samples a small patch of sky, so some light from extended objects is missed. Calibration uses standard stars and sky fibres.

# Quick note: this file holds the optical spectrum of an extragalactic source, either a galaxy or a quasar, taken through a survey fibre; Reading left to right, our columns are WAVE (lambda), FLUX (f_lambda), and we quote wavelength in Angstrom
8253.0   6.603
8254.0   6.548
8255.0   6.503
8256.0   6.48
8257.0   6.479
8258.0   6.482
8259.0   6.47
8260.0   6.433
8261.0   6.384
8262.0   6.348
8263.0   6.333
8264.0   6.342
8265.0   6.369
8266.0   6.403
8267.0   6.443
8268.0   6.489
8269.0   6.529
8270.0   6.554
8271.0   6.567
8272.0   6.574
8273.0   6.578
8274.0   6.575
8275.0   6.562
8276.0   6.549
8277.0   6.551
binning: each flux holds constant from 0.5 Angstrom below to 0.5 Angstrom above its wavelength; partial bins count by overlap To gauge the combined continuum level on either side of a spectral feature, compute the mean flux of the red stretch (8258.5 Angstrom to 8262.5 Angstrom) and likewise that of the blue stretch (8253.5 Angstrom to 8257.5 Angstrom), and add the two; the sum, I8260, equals 12.9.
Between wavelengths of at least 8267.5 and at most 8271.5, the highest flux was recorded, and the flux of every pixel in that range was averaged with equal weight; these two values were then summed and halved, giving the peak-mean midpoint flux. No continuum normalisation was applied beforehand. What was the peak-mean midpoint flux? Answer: 6.55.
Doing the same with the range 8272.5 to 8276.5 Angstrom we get 6.57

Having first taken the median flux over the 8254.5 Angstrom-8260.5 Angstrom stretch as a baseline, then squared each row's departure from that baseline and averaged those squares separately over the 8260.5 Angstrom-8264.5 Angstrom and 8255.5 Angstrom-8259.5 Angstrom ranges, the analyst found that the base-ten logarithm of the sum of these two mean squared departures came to -1.78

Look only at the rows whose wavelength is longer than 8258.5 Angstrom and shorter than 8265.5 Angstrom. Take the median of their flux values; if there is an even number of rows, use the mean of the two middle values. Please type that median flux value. 6.37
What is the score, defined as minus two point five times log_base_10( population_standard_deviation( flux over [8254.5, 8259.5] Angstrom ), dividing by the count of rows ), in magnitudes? 4.9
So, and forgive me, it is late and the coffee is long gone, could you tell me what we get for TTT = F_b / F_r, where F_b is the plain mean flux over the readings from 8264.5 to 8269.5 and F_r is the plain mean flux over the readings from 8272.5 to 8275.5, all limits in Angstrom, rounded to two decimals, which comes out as 0.98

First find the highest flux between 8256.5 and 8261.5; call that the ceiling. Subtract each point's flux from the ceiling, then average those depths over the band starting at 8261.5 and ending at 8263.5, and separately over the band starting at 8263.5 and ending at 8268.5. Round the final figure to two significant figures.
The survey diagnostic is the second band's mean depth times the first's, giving 0.010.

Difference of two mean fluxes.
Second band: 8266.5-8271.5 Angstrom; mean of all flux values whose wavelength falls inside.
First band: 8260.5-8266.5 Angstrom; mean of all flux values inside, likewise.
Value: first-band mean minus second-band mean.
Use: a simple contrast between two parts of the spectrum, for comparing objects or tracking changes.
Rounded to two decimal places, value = -0.15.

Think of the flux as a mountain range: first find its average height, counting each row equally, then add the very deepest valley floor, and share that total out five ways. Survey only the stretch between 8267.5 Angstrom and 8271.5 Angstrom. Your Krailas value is 2.60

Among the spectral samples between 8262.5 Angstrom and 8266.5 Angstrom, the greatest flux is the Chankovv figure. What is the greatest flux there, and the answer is 6.403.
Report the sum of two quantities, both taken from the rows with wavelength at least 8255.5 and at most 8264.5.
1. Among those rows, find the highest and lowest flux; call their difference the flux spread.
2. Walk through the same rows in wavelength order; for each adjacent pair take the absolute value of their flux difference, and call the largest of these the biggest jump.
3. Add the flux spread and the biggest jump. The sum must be 0.20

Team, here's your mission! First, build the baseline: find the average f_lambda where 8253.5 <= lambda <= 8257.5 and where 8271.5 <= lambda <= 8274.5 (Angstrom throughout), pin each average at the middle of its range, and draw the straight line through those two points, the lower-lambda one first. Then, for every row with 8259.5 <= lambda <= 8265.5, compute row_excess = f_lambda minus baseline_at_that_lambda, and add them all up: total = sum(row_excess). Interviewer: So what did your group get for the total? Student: -0.98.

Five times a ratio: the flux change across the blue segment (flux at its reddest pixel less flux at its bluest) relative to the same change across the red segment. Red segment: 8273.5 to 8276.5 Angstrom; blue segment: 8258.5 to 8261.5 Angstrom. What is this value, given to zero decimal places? 17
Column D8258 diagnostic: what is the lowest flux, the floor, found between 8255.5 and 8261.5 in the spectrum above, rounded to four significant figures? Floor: 6.384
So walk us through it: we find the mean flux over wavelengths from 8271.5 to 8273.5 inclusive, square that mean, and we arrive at 43.2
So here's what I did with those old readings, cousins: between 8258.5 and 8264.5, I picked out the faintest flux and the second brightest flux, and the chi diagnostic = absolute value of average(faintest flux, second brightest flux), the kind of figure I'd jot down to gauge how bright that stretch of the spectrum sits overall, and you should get 6.383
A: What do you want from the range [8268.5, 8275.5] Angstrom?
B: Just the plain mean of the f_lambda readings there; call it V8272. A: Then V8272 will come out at 6.563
